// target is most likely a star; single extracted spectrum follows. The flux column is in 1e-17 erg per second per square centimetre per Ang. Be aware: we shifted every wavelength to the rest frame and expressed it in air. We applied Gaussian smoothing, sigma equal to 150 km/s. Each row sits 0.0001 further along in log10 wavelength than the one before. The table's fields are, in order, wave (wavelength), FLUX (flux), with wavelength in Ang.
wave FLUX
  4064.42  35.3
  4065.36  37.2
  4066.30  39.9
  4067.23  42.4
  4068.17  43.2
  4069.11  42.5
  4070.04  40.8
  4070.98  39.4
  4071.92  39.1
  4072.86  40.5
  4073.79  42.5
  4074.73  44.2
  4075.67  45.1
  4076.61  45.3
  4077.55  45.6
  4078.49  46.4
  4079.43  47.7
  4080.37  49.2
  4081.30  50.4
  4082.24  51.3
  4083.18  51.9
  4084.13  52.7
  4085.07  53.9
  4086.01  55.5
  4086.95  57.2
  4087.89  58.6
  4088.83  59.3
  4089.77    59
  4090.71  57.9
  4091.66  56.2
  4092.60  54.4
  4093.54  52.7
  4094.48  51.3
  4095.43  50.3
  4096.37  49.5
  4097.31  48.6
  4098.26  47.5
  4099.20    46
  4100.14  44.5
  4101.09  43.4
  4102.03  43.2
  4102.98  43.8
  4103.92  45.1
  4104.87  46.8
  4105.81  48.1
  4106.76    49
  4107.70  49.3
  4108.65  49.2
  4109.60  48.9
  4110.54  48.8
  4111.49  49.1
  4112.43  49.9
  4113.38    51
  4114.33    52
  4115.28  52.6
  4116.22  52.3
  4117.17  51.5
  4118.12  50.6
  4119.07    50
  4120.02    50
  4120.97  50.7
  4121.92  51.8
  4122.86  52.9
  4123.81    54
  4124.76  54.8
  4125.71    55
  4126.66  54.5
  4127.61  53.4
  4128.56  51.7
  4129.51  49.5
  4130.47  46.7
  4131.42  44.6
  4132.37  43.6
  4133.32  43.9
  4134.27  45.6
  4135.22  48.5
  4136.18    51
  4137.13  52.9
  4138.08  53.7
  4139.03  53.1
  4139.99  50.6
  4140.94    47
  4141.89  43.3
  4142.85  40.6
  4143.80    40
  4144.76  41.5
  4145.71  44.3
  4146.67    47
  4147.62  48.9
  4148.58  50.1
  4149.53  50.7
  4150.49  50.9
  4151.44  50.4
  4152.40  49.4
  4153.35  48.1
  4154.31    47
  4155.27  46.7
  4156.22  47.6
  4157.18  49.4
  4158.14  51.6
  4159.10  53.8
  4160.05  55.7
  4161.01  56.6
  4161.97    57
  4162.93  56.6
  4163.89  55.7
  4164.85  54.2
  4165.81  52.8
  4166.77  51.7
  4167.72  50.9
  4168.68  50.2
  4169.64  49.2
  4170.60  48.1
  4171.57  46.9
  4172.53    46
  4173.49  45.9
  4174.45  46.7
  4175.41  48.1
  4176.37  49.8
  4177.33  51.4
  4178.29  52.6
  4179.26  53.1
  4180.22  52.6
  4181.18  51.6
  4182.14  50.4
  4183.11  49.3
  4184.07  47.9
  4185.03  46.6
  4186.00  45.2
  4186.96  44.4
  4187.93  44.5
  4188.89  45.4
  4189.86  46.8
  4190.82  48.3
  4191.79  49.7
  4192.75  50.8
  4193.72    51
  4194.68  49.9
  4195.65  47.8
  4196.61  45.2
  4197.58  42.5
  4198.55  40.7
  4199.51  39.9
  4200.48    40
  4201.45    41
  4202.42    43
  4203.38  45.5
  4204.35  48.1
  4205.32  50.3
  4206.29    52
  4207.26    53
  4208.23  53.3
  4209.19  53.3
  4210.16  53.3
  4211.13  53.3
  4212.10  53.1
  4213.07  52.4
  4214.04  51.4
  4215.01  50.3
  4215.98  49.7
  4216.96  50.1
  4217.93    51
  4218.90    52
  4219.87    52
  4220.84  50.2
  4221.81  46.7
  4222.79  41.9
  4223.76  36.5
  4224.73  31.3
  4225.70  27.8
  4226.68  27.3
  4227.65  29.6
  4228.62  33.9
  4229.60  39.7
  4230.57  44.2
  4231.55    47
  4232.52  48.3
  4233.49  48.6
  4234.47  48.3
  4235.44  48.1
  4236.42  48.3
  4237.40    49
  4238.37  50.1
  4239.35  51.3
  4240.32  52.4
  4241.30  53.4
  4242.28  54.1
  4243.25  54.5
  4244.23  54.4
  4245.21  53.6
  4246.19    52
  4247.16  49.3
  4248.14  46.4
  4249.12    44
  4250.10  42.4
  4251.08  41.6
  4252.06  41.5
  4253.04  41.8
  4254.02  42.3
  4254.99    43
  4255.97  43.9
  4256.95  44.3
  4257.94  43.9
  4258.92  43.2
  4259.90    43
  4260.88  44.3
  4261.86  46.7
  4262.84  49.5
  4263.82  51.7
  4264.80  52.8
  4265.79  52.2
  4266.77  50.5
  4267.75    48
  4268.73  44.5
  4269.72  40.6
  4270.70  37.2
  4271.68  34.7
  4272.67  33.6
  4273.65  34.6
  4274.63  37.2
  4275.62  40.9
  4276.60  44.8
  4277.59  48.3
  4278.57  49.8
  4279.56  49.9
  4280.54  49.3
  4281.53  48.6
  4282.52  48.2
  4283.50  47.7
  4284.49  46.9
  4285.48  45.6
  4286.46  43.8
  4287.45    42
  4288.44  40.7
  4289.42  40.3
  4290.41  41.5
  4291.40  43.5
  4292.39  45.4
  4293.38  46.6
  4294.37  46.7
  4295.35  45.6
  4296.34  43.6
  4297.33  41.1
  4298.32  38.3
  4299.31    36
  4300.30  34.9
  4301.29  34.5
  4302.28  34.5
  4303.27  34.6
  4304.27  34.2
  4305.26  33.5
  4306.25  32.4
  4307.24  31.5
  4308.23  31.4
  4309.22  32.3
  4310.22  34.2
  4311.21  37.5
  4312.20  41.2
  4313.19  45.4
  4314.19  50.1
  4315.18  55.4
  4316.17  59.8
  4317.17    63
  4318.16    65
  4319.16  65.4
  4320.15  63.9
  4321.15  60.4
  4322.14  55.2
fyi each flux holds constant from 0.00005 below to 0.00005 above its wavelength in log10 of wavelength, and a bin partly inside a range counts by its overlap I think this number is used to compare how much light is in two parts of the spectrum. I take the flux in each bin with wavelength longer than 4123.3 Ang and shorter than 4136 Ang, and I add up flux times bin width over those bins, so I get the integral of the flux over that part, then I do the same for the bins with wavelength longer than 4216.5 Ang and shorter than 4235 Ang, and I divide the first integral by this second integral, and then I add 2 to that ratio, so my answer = 2.8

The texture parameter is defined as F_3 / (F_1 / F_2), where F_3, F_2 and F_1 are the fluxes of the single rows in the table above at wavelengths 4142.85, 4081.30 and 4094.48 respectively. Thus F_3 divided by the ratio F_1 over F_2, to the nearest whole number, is 40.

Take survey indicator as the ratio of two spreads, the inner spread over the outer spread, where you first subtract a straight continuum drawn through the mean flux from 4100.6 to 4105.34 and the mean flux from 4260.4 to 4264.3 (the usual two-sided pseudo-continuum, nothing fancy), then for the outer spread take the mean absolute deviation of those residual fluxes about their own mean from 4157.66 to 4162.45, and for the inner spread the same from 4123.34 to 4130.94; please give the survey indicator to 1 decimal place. 1.4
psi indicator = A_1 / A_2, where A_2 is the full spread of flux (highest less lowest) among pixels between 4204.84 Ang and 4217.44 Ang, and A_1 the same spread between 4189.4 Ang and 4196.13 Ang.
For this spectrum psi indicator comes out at 1.2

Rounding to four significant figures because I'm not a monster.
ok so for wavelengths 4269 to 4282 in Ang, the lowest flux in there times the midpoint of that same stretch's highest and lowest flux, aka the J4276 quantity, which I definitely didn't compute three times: 1403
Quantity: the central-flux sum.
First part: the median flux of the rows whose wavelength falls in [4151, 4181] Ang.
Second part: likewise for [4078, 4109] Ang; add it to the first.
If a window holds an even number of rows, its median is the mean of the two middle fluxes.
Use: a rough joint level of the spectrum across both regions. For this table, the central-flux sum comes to 100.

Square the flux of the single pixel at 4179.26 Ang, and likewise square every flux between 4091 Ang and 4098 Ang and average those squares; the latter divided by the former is 0.96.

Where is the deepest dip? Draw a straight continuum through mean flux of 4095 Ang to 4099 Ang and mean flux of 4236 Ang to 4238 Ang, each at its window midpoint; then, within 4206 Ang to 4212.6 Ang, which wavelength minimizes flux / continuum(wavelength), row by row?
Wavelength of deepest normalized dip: 4206.29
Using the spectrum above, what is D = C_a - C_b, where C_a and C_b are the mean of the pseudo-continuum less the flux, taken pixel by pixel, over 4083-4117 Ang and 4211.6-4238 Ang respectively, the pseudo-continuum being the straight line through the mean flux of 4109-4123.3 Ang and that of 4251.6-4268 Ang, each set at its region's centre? -1.9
